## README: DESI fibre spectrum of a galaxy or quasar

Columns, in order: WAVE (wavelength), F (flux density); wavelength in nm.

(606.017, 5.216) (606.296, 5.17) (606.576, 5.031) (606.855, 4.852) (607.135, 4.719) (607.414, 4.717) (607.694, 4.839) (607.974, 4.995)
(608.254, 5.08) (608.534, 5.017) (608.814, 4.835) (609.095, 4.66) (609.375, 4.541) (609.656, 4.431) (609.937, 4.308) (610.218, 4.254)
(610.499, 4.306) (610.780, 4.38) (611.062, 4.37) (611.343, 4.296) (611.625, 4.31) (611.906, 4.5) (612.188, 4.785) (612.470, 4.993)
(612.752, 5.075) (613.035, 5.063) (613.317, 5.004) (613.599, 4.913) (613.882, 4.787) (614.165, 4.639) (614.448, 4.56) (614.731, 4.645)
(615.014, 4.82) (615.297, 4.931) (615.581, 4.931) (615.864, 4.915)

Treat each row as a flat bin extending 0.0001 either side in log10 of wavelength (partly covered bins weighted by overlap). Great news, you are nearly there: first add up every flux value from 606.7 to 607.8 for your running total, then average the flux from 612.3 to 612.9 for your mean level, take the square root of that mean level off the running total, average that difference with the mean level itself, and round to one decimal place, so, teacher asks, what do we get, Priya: 11.0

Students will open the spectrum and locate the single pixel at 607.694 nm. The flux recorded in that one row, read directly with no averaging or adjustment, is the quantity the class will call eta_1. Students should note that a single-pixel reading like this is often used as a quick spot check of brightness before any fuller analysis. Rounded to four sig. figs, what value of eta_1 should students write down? 4.839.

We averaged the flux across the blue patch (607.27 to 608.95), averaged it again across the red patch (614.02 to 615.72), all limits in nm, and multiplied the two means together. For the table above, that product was 23.4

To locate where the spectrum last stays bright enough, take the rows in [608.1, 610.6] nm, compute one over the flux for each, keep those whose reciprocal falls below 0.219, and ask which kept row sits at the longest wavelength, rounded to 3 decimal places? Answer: 609.095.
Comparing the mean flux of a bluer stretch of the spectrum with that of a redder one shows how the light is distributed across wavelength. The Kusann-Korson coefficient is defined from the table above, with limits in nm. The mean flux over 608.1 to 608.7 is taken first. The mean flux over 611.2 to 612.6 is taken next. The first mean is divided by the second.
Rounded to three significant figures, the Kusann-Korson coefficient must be 1.10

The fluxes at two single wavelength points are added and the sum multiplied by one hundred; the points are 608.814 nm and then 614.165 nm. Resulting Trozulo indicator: 947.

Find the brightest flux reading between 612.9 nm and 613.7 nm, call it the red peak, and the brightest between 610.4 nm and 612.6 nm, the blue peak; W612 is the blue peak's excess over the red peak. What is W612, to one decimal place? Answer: -0.1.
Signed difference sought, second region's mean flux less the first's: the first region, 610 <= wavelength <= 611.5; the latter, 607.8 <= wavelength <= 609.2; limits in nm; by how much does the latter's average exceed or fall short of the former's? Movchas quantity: 0.60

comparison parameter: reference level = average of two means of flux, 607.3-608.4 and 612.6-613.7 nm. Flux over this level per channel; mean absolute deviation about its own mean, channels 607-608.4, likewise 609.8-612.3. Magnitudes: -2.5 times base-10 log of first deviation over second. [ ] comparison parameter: -0.19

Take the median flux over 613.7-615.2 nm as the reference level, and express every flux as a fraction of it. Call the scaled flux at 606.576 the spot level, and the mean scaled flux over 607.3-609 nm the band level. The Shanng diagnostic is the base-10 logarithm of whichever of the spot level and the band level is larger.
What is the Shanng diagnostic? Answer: 0.0347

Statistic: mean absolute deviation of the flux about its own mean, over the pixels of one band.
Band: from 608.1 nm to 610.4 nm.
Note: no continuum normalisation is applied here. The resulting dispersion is 0.26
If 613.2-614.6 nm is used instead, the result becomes 0.14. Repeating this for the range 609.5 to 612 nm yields 0.06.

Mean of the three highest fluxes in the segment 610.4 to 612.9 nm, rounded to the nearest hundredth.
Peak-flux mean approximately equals 4.95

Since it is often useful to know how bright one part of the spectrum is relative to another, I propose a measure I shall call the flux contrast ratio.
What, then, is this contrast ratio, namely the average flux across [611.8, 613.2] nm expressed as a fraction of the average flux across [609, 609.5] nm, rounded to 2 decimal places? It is 1.06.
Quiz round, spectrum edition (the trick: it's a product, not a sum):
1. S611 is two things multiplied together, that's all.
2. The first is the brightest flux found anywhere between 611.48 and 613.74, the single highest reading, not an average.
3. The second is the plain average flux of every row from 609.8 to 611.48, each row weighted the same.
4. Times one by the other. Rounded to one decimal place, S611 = 21.9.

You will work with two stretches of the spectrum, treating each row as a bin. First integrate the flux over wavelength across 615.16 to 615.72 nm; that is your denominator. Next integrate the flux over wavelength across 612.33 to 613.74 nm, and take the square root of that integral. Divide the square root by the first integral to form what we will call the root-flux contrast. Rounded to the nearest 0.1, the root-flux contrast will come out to 1.0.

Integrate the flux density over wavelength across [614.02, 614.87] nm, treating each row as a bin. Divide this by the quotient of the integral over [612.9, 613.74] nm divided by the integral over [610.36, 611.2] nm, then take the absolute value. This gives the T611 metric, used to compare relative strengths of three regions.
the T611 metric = 3.4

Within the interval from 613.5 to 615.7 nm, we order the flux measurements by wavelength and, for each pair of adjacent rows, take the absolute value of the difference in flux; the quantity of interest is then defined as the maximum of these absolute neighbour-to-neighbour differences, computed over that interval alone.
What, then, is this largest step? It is 0.175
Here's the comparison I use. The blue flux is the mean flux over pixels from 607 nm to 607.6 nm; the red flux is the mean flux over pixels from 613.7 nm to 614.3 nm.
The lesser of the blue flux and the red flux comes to 4.7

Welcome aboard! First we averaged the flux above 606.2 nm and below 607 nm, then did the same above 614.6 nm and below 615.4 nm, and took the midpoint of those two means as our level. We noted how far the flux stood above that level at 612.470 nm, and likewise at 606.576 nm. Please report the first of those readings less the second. -0.04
